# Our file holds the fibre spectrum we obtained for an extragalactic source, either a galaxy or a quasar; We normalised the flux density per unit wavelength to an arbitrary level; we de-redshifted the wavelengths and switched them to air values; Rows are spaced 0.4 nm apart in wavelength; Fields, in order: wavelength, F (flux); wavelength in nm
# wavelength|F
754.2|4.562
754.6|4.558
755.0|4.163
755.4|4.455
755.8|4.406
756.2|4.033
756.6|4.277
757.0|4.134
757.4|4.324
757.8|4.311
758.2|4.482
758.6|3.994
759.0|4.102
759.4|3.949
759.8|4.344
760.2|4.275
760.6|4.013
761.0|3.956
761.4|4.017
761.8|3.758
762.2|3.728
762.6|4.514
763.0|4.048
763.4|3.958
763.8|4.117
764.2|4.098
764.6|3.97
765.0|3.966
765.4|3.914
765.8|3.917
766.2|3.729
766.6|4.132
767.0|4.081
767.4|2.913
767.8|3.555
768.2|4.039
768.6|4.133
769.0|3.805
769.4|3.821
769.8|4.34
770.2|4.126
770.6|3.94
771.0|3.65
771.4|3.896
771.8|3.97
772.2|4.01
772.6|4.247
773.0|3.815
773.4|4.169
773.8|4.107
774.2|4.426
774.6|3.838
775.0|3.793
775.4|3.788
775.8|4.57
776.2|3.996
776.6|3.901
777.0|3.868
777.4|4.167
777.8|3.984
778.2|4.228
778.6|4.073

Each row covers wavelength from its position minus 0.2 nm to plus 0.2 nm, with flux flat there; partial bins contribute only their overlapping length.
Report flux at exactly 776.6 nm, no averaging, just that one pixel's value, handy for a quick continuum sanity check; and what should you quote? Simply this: 3.901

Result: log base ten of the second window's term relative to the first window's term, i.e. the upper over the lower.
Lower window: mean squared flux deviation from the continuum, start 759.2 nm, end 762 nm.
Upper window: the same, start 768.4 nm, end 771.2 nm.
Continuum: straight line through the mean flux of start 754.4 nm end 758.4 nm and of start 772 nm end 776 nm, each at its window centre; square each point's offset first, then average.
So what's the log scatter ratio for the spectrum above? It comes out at 0.0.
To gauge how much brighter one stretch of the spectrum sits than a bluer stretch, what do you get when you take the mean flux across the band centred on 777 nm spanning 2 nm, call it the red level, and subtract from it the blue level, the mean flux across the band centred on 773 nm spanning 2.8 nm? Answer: -0.12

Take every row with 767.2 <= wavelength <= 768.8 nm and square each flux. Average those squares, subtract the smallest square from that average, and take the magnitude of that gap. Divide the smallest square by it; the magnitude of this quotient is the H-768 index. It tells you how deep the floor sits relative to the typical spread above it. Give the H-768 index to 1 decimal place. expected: 1.6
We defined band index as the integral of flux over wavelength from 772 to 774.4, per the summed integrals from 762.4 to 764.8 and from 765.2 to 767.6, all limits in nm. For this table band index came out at 0.523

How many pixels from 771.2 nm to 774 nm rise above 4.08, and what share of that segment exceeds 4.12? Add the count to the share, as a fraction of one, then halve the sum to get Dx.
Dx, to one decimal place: 1.6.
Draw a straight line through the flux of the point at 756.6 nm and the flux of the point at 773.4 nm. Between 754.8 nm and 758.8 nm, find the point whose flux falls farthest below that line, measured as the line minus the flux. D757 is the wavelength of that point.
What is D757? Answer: 758.6 nm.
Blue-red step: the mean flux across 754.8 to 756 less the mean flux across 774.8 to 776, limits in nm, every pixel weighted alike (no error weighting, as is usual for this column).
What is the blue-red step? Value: 0.29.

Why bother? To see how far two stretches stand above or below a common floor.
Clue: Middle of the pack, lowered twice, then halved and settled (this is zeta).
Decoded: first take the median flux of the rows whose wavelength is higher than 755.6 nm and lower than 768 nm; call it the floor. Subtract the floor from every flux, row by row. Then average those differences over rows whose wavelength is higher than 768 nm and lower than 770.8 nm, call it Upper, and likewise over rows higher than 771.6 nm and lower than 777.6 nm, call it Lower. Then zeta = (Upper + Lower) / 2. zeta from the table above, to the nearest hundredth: 0.00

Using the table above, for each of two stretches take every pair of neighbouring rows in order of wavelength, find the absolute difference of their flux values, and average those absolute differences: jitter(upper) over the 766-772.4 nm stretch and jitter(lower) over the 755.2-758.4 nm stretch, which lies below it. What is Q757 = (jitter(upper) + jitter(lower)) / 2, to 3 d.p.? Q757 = 0.243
